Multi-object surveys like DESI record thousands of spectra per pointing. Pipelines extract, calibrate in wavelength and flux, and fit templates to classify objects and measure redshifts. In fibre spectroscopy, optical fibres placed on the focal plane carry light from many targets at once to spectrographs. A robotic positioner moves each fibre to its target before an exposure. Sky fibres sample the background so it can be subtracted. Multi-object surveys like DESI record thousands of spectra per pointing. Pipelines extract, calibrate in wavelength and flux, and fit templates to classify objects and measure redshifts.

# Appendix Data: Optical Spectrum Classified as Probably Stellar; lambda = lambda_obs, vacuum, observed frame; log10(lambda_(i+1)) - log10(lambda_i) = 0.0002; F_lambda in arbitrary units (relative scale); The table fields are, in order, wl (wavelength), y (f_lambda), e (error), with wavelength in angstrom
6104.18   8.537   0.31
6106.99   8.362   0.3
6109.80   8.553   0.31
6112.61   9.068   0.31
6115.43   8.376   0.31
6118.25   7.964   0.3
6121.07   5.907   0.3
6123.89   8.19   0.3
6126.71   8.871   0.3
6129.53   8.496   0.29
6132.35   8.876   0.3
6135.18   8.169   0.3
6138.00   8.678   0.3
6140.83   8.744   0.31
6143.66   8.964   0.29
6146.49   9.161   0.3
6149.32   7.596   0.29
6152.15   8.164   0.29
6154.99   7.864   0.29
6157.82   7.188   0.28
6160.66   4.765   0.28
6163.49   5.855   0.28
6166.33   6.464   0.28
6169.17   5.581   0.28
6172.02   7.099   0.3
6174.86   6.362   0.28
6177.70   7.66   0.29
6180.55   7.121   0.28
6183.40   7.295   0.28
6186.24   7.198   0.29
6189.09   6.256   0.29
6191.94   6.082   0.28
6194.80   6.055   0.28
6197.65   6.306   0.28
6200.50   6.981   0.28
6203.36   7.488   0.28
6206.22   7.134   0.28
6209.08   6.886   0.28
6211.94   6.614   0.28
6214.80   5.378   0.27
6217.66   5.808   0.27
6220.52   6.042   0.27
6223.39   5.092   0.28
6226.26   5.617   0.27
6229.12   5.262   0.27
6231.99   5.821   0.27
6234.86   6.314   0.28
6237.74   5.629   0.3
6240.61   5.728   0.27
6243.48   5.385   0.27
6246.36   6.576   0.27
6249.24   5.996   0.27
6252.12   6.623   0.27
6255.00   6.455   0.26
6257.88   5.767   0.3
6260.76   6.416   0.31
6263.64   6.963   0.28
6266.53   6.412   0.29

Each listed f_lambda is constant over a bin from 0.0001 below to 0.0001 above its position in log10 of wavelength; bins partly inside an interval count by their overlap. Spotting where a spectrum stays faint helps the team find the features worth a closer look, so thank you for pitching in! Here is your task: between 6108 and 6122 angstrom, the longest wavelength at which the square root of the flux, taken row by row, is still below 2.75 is 6121.07 angstrom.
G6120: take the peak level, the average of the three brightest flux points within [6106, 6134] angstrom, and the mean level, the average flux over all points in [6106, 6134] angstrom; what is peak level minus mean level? 0.67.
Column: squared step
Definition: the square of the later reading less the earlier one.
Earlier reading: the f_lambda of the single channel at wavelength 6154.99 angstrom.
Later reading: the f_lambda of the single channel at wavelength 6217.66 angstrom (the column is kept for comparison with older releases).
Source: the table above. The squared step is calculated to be 4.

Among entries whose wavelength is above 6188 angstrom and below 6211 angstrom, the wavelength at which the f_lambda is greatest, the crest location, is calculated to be 6203.36 angstrom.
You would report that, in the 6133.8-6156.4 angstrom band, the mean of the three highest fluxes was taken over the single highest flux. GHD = 0.978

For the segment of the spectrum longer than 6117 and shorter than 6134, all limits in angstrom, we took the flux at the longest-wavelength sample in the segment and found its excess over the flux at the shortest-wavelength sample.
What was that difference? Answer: 0.9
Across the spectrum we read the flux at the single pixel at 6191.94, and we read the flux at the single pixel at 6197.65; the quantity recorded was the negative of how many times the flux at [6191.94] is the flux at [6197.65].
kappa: -0.96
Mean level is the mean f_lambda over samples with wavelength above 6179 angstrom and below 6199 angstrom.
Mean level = 6.6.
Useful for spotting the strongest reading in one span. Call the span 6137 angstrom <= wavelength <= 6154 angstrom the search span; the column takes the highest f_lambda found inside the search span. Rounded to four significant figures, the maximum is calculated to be 9.161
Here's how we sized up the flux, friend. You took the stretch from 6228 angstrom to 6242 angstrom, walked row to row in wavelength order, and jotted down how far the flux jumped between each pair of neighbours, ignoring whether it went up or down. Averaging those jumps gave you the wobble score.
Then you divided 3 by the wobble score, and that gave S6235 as 6.5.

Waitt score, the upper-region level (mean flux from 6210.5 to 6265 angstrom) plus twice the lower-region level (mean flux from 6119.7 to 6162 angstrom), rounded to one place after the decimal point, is 21.9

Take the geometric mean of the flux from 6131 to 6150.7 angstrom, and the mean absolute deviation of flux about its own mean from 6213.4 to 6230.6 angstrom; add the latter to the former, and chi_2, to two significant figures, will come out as 8.9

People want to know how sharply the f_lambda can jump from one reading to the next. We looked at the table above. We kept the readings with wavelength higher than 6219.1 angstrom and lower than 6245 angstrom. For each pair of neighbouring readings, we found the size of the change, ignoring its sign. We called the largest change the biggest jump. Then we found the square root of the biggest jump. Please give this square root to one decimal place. 1.0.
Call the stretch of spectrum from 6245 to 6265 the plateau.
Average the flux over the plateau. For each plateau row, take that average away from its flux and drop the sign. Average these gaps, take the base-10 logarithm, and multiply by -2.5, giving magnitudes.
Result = 1.3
